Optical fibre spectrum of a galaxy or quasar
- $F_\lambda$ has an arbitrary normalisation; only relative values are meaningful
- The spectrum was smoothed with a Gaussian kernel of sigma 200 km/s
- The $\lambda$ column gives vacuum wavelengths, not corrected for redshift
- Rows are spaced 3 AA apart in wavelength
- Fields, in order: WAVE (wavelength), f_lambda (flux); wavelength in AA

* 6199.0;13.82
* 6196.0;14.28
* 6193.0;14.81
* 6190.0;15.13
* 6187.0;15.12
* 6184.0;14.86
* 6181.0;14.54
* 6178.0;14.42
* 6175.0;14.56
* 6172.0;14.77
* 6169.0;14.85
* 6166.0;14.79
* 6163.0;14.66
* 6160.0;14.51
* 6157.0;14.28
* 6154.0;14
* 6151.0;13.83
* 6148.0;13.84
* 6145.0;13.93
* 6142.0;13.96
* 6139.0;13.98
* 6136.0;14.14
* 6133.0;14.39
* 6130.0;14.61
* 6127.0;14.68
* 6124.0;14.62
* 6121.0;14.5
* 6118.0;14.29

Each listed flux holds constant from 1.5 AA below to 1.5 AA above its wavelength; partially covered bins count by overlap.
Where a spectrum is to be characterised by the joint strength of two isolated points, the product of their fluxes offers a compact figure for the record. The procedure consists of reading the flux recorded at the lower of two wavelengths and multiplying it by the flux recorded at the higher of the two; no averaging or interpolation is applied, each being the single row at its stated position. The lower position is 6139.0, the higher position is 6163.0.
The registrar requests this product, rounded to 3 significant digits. 205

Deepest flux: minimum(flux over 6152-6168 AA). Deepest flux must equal 14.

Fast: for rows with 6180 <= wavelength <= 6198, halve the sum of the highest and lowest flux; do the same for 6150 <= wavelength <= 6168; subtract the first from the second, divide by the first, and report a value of -0.027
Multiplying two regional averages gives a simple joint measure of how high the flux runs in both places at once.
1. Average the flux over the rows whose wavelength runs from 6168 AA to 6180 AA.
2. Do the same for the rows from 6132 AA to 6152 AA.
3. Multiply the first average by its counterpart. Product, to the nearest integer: 205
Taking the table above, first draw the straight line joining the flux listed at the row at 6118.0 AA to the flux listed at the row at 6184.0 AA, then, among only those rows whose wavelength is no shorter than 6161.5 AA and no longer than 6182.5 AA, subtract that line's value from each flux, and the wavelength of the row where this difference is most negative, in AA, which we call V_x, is 6178.0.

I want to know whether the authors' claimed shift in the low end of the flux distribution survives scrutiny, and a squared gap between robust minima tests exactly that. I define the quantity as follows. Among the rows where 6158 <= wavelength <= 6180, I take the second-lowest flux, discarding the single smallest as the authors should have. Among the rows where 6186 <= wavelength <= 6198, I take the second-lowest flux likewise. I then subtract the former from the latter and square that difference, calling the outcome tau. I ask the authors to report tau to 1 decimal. 0.1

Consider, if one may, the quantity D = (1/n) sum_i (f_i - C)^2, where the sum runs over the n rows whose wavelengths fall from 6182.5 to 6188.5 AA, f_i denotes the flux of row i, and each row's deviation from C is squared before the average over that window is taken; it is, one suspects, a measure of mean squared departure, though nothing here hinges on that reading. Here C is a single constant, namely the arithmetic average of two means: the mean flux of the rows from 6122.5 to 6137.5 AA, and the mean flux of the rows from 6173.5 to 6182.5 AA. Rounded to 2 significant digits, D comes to 0.26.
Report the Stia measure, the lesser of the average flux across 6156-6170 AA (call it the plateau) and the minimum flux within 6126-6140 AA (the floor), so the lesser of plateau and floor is 14.0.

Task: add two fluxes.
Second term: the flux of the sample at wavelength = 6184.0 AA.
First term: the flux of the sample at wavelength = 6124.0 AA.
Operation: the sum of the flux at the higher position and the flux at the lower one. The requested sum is 29.5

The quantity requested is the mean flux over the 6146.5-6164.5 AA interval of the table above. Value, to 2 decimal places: 14.19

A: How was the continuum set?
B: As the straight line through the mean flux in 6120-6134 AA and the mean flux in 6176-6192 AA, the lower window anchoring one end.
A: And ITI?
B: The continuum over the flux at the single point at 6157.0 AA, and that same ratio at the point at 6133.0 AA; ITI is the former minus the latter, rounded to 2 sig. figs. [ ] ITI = 0.015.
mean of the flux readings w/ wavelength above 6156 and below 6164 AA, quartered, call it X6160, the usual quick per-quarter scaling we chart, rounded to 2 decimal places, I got 3.62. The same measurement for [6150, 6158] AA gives 3.51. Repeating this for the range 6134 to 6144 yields 3.51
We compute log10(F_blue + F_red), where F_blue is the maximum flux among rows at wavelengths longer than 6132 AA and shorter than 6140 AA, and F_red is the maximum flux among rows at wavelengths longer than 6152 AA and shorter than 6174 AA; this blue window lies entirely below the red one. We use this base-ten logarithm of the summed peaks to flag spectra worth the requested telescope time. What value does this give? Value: 1.47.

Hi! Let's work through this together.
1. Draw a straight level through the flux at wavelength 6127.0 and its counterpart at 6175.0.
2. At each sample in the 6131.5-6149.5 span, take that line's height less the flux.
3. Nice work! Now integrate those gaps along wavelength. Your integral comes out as 11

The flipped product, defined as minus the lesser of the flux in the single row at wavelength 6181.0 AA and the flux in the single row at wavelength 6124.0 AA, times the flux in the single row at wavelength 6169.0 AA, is -216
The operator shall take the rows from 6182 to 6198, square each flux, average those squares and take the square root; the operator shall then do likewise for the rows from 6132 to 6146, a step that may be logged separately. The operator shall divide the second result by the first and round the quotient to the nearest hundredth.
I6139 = 0.95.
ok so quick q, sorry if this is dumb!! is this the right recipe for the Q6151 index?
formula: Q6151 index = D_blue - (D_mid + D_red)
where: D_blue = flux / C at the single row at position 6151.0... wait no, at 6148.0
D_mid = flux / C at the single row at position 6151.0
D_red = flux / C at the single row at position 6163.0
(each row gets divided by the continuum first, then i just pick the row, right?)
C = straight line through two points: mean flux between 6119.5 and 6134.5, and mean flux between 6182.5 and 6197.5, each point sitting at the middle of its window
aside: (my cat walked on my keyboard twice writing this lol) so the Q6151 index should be -0.994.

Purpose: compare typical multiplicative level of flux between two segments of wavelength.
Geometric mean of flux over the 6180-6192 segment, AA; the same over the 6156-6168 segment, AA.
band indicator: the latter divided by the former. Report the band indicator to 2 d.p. 0.98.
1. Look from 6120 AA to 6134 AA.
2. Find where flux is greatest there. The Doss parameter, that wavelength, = 6127.0 AA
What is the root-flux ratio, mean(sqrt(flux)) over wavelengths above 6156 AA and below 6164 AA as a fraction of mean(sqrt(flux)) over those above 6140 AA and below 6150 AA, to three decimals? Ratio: 1.020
